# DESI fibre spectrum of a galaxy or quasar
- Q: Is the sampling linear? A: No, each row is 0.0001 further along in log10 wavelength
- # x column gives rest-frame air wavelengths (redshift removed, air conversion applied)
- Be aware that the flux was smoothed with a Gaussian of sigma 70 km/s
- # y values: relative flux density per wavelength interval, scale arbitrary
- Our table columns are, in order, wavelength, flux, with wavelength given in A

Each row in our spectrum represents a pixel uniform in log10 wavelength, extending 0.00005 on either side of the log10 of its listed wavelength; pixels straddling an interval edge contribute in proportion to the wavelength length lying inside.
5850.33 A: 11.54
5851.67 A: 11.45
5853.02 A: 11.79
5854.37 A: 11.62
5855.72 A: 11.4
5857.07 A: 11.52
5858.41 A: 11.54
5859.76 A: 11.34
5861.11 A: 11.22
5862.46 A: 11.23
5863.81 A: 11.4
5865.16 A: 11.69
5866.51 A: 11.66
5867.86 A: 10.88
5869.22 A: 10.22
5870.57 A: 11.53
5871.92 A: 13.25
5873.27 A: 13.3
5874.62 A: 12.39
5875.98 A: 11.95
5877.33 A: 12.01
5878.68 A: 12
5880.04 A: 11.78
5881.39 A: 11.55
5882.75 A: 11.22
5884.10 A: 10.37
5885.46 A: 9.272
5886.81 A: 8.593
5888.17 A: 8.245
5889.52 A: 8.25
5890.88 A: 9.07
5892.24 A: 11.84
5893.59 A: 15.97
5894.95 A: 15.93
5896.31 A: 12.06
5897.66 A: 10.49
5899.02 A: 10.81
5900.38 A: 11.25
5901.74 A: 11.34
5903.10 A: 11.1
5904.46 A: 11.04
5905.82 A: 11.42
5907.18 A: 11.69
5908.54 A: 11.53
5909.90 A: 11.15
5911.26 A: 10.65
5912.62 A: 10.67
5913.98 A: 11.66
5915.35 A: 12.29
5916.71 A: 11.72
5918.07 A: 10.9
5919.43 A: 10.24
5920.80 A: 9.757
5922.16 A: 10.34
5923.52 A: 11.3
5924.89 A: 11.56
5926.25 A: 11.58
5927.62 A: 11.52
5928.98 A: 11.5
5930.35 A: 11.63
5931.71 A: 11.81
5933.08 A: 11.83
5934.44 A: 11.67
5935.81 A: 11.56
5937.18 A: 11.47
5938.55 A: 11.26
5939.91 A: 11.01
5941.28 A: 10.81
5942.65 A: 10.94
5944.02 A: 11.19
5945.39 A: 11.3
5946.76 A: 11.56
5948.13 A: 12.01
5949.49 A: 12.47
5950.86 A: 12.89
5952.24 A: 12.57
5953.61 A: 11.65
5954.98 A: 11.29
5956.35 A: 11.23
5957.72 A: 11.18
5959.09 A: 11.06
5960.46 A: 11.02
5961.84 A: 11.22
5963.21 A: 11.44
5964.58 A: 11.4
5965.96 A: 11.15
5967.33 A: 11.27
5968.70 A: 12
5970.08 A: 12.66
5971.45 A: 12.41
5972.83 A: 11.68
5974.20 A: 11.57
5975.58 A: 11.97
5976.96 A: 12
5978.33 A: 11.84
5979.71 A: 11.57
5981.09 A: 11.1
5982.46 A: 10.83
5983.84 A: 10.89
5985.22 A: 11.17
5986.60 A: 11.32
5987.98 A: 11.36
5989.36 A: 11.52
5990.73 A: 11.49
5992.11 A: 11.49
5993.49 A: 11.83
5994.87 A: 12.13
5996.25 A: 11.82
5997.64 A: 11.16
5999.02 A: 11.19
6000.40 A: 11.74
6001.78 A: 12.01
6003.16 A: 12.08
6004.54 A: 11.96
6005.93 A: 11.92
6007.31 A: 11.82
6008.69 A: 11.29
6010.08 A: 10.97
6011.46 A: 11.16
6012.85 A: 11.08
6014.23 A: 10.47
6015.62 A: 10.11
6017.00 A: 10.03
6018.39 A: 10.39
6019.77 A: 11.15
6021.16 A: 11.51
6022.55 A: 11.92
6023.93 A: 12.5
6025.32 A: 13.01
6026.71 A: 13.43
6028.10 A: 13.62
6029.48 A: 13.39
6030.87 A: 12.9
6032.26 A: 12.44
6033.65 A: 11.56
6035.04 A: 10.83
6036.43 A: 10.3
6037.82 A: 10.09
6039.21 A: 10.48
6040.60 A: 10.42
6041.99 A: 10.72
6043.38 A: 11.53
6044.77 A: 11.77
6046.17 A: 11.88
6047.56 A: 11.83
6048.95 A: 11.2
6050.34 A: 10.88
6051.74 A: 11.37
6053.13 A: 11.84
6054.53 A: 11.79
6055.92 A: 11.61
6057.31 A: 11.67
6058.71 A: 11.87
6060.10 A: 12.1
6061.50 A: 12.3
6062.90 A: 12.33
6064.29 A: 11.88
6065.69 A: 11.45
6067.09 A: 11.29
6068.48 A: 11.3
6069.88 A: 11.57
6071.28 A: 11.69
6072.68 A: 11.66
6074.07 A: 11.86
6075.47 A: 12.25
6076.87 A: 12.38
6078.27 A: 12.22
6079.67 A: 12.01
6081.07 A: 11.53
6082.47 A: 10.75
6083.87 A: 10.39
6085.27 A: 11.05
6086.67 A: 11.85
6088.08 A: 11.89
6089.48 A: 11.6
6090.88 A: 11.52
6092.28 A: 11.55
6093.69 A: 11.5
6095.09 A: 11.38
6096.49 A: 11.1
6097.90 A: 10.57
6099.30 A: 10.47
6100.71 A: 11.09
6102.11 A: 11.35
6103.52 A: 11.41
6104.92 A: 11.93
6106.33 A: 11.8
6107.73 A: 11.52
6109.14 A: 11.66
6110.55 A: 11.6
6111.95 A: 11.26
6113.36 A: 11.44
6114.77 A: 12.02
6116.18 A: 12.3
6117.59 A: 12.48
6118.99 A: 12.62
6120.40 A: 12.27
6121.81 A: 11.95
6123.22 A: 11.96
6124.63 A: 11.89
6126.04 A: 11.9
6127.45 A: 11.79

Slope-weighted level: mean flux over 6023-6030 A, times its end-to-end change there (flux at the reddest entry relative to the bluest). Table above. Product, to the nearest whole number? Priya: 12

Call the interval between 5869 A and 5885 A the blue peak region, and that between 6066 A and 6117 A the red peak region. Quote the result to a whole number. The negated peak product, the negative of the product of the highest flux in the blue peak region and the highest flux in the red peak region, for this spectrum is -165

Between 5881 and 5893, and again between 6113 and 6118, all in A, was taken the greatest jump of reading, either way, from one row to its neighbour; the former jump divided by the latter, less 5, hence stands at -0.2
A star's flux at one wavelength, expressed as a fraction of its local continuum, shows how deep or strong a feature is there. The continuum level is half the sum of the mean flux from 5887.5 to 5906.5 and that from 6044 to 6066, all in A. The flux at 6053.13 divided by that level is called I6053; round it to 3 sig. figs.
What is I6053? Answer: 1.03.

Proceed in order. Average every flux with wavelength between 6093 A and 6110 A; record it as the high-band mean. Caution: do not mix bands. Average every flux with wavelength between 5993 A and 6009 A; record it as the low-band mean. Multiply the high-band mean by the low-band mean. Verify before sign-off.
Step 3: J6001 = 133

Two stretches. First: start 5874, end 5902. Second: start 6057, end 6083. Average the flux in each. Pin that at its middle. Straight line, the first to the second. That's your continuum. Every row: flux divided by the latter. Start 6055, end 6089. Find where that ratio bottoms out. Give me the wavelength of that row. 6083.87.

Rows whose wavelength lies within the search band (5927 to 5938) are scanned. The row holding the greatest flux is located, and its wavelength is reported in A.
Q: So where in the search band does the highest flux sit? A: 5933.08 A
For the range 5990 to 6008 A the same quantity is 5994.87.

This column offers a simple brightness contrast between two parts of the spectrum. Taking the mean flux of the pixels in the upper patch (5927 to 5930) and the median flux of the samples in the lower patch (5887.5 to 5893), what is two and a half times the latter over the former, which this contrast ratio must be 1.88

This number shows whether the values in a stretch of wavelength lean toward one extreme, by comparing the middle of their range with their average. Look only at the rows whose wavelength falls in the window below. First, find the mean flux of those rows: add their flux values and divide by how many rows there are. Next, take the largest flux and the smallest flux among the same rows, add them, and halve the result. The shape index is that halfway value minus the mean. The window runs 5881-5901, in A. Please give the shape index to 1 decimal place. 1.1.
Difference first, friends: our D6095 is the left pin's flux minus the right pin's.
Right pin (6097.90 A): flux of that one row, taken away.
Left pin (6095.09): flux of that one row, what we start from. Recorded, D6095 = 0.81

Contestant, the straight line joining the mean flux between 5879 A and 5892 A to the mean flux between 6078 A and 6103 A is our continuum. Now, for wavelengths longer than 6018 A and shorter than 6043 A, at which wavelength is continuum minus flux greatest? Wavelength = 6037.82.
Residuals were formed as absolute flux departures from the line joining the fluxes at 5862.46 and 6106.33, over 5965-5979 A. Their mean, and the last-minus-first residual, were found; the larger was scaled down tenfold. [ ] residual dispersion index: 0.047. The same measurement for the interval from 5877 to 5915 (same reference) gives 0.112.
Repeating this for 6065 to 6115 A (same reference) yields 0.041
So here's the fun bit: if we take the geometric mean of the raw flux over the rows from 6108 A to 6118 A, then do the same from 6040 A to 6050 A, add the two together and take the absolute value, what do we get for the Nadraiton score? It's 23.1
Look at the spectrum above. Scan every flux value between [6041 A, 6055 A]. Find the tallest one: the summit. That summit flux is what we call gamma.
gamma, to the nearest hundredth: 11.88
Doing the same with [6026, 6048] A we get 13.62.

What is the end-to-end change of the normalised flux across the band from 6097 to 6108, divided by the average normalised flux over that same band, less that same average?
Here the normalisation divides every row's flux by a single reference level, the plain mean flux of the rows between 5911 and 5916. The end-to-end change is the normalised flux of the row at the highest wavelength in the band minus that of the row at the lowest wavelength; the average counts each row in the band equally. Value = -0.91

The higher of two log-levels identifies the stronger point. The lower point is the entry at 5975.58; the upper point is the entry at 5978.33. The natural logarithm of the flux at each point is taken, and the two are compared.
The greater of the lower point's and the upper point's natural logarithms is 2.48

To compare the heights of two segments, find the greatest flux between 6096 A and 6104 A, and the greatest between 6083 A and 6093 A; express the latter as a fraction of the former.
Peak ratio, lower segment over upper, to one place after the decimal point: 1.0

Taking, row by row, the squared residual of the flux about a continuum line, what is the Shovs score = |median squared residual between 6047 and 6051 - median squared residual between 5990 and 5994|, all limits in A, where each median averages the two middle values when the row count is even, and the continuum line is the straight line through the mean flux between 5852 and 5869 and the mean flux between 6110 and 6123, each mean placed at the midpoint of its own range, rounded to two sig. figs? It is 0.37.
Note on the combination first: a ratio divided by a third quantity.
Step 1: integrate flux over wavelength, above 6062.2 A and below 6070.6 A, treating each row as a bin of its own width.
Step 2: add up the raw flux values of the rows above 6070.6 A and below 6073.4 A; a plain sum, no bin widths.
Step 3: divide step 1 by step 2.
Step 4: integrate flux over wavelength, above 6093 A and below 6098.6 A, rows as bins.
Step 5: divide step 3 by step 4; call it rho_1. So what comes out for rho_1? 0.067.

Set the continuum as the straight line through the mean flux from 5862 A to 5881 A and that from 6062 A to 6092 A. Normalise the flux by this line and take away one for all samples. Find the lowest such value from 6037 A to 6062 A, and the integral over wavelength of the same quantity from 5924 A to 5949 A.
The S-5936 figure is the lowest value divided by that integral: 0.22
